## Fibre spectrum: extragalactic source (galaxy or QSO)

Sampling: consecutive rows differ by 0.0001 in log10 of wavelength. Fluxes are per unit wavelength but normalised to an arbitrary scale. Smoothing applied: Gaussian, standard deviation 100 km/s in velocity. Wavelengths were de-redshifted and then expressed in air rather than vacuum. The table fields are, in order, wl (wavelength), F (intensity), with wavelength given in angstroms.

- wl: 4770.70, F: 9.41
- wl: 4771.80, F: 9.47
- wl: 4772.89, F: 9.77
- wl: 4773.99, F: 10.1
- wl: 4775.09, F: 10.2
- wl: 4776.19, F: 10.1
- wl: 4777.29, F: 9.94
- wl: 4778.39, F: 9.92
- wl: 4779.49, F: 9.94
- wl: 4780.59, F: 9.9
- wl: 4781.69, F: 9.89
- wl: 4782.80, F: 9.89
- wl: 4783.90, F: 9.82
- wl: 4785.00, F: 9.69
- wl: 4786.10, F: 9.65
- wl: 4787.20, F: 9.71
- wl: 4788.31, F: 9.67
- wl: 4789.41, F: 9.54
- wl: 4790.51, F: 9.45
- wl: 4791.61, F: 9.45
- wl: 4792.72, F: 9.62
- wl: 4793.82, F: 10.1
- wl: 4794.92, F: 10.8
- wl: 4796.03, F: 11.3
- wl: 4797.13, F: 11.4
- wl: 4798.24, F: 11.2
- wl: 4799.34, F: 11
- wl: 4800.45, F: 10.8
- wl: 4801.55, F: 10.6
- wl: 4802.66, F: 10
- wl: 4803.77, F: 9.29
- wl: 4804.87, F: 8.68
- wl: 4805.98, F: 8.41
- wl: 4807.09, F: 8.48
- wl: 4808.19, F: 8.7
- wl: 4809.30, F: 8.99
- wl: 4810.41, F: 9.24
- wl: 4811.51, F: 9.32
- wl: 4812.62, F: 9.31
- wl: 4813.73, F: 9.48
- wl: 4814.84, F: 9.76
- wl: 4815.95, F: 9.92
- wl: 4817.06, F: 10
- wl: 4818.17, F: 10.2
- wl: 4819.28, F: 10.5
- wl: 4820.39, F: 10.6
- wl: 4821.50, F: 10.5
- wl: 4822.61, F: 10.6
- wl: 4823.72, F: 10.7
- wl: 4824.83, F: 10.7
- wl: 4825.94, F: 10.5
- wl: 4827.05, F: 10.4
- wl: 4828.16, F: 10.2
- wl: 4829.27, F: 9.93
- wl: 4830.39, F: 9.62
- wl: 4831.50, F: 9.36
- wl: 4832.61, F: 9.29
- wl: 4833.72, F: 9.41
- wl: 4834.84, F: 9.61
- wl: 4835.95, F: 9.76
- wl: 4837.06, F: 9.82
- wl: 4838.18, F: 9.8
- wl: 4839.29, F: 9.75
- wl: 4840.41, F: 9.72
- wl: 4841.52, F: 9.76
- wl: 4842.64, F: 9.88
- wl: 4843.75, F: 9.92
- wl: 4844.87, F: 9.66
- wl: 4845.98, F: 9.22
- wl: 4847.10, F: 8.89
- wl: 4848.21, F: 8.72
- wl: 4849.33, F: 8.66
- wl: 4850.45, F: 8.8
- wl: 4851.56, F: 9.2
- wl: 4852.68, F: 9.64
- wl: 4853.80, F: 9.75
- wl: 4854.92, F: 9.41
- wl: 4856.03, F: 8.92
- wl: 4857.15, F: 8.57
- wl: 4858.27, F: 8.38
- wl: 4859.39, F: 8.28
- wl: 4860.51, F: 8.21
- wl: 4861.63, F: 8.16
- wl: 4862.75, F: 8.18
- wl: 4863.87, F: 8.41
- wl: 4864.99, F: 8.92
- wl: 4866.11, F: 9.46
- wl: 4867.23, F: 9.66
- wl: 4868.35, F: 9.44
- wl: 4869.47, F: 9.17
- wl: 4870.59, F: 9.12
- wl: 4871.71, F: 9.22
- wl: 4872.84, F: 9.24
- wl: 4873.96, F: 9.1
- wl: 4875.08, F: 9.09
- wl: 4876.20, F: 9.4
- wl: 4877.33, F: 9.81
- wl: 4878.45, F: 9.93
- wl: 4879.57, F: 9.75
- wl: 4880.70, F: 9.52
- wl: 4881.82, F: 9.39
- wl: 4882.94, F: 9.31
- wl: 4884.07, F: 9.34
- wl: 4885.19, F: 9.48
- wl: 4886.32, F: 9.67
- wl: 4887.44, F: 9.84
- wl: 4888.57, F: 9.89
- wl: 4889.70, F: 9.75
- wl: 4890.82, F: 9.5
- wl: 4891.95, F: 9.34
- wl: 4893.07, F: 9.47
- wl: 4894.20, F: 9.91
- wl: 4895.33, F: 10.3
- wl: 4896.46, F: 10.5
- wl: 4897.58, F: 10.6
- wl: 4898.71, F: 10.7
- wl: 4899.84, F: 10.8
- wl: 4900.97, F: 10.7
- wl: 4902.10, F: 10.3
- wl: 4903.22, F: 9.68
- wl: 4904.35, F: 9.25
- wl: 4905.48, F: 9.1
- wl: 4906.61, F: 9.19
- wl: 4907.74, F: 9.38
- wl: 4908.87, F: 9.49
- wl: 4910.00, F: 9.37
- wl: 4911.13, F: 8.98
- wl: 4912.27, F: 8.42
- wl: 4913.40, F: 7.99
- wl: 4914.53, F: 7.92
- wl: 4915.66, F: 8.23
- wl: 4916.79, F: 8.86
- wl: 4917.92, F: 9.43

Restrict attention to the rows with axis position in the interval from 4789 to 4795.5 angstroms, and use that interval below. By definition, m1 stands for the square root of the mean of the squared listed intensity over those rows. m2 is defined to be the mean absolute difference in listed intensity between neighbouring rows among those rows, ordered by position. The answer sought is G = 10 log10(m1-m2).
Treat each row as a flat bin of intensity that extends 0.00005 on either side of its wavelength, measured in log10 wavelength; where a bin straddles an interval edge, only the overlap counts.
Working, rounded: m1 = 9.8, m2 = 0.29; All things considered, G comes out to 9.8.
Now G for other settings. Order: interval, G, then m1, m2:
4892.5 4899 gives 10.0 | 10.3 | 0.25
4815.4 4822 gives 10.1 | 10.3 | 0.16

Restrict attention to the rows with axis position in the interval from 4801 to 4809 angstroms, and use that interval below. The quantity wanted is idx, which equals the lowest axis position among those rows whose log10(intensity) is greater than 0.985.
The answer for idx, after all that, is 4801.55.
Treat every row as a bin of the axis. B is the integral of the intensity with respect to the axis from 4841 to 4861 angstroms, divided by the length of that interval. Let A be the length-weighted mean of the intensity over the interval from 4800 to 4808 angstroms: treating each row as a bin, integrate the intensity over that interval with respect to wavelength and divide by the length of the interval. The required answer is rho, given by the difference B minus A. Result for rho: -0.3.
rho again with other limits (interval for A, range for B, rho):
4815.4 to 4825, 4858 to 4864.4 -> -2.1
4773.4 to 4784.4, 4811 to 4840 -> 0.0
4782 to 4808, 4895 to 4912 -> -0.1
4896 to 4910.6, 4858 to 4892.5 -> -0.7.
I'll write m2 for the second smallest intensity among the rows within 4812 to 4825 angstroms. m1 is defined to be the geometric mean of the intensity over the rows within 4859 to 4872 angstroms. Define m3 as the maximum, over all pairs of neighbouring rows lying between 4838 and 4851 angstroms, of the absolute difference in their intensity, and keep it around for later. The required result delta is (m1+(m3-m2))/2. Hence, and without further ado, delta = -0.1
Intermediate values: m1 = 8.84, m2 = 9.48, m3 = 0.44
